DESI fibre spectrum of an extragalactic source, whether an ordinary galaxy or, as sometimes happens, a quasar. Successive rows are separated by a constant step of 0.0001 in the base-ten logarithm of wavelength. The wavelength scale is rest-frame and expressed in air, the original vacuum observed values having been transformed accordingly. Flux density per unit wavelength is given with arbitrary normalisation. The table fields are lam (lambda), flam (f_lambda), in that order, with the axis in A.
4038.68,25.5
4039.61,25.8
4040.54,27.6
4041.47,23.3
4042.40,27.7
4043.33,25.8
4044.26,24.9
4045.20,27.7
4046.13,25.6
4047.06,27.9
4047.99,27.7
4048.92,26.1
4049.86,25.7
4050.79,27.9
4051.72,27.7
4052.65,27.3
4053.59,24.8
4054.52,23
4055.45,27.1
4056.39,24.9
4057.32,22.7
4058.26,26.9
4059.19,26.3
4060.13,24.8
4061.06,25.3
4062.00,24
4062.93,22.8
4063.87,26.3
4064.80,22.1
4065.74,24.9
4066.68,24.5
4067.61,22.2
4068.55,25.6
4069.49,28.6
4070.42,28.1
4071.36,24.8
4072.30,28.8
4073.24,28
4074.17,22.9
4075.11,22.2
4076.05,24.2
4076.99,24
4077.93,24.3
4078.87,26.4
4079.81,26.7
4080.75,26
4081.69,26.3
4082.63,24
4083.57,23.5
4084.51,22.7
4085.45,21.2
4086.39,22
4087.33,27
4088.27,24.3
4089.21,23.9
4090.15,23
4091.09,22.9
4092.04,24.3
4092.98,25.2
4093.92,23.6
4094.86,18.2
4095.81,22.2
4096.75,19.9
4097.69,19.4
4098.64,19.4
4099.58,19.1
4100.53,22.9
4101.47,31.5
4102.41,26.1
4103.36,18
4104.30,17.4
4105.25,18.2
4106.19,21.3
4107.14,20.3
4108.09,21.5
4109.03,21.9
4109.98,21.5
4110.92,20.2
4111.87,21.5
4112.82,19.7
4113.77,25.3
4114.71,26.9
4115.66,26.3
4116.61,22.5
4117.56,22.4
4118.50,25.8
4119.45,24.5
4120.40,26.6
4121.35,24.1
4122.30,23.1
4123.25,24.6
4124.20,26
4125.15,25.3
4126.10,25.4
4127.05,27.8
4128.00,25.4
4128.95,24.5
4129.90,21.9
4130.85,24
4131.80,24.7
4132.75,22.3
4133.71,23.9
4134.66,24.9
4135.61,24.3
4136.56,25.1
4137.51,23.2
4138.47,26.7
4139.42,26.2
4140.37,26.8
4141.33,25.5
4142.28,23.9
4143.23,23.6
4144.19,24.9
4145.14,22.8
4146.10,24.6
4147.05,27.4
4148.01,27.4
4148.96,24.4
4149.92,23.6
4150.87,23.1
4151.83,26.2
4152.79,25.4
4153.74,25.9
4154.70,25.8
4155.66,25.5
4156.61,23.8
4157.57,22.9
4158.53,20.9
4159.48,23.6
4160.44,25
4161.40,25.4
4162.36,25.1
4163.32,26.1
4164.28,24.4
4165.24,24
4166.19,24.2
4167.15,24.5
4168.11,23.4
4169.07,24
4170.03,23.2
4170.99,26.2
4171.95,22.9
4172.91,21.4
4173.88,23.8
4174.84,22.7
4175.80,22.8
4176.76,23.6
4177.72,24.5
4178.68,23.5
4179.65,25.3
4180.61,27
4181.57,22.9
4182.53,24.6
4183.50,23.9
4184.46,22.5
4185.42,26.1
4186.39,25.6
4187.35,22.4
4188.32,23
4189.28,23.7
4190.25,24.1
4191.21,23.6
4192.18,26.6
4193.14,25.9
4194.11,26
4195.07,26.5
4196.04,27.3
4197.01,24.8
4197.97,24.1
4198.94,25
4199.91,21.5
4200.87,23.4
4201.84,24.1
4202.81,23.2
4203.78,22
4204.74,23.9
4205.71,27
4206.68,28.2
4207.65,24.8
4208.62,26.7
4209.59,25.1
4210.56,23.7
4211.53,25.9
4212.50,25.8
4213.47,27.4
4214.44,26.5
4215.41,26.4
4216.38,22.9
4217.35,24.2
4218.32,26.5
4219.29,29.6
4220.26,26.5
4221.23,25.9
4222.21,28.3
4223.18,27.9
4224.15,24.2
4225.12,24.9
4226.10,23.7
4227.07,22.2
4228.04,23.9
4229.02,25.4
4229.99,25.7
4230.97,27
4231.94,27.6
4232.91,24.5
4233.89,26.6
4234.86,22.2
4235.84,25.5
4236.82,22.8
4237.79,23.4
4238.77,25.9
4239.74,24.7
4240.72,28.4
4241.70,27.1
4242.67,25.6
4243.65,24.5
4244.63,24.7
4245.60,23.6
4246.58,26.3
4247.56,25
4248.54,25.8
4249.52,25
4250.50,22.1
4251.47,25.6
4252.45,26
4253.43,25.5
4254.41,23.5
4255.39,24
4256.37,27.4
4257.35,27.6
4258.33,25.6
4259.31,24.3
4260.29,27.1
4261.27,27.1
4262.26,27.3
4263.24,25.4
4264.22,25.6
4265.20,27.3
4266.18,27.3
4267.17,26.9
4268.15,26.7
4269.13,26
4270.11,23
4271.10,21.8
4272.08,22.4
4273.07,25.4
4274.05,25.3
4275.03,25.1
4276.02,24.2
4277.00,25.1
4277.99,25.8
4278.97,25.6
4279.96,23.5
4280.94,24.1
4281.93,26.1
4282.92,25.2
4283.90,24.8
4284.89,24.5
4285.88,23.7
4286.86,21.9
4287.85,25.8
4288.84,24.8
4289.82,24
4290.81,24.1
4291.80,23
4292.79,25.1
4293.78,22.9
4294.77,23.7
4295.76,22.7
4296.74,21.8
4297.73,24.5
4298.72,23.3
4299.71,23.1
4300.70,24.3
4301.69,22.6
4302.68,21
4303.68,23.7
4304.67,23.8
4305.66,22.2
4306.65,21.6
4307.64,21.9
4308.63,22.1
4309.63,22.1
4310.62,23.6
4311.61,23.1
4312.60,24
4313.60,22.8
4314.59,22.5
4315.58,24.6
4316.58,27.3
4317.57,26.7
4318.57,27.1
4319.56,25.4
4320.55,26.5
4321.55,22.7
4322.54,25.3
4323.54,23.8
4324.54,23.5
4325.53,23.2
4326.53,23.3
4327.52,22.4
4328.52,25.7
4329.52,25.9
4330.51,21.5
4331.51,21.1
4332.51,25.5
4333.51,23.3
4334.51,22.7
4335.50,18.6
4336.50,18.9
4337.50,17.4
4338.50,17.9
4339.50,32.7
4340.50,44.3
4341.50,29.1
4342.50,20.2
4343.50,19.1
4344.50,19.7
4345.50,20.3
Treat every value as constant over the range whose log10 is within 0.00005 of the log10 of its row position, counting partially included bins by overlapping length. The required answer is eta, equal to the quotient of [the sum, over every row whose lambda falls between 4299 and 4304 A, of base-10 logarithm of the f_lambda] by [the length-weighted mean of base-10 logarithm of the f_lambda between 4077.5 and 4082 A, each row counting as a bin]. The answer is 4.81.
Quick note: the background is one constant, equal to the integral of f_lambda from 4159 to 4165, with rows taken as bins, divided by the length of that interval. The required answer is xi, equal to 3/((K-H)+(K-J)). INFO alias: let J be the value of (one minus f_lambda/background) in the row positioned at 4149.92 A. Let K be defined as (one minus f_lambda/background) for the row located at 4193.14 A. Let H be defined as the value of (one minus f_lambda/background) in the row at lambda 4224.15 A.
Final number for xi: -19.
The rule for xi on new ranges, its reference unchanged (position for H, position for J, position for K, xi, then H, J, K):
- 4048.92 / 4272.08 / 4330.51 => 14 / -0.05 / 0.10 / 0.14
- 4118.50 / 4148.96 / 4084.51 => 16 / -0.04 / 0.02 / 0.09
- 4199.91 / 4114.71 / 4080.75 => -21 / 0.14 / -0.08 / -0.04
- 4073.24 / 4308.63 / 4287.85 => -50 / -0.13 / 0.11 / -0.04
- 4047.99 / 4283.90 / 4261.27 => -44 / -0.11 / 0.00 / -0.09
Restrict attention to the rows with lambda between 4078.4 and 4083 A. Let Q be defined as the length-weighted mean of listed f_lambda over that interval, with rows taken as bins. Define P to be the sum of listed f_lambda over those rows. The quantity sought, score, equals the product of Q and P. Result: 3353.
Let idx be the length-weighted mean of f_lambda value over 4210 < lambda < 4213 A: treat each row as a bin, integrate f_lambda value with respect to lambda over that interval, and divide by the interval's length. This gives 25.1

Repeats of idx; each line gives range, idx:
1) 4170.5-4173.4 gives 23.4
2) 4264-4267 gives 26.8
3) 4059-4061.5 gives 25.4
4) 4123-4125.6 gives 25.4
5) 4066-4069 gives 24.1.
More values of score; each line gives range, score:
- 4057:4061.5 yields 3184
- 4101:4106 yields 2470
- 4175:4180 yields 2851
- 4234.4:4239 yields 2854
